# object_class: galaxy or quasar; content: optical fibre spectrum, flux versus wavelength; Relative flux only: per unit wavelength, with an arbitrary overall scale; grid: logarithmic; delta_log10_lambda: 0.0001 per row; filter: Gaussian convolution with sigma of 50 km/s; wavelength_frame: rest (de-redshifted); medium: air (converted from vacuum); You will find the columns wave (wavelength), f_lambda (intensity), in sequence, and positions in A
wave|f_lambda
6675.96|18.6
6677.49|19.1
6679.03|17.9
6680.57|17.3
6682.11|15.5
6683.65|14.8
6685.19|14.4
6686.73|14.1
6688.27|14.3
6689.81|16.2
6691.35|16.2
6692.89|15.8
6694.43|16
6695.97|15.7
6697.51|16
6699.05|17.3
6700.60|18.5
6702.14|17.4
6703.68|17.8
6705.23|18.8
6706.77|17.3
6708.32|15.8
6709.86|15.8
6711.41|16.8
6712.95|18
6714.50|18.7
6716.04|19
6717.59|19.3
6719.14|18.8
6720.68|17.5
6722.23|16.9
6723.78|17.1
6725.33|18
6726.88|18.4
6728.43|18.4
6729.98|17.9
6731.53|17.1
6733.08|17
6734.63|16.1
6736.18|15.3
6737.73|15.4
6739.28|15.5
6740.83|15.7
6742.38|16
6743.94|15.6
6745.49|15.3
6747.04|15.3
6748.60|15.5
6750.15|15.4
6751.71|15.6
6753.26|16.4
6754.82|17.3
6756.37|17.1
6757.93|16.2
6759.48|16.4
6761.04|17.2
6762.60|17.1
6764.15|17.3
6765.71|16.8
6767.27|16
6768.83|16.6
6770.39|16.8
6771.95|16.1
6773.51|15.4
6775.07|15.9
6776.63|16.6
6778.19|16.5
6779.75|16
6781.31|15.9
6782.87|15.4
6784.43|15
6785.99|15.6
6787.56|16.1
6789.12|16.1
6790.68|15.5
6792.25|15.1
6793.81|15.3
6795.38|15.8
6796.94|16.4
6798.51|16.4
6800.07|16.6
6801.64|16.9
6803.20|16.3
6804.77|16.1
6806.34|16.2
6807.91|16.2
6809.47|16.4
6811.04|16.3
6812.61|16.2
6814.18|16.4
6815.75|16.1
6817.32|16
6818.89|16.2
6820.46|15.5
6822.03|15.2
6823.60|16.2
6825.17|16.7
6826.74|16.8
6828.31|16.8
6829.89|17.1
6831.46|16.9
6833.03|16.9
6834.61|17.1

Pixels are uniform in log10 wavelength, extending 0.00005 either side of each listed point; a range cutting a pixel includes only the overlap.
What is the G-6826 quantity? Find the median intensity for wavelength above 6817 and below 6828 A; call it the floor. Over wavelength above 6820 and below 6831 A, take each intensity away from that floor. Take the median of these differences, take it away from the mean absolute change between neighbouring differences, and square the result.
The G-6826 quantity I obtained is 0.8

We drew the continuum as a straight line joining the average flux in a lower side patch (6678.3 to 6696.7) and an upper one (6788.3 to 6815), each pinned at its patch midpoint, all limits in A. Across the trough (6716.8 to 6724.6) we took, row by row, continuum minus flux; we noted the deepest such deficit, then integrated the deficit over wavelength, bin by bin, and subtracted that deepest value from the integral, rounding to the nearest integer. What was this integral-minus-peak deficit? -15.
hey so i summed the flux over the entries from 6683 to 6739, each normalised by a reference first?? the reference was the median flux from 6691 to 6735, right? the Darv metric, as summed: 35.1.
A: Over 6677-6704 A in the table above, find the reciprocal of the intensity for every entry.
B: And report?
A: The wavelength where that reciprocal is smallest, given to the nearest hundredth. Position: 6677.49 A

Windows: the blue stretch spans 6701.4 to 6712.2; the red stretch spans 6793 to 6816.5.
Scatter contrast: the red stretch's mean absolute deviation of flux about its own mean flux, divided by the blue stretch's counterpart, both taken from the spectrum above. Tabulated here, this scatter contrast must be 0.3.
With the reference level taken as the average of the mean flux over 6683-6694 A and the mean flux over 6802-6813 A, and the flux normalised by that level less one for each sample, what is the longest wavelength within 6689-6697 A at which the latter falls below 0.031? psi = 6695.97 A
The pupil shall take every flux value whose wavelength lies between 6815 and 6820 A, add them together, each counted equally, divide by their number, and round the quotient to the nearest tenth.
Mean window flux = 16.1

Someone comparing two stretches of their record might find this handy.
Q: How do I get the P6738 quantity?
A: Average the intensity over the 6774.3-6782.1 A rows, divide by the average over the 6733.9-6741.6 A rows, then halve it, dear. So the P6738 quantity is 0.519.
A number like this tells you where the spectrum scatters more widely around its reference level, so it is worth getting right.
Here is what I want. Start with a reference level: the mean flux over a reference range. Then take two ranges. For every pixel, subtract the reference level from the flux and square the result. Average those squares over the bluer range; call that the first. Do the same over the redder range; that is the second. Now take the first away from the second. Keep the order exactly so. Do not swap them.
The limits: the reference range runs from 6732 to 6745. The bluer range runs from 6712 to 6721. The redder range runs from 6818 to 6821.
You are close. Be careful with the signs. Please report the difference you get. -8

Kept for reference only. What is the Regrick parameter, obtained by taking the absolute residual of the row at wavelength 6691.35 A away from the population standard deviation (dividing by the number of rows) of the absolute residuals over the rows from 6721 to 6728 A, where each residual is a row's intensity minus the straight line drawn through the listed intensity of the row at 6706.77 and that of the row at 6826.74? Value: -0.76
